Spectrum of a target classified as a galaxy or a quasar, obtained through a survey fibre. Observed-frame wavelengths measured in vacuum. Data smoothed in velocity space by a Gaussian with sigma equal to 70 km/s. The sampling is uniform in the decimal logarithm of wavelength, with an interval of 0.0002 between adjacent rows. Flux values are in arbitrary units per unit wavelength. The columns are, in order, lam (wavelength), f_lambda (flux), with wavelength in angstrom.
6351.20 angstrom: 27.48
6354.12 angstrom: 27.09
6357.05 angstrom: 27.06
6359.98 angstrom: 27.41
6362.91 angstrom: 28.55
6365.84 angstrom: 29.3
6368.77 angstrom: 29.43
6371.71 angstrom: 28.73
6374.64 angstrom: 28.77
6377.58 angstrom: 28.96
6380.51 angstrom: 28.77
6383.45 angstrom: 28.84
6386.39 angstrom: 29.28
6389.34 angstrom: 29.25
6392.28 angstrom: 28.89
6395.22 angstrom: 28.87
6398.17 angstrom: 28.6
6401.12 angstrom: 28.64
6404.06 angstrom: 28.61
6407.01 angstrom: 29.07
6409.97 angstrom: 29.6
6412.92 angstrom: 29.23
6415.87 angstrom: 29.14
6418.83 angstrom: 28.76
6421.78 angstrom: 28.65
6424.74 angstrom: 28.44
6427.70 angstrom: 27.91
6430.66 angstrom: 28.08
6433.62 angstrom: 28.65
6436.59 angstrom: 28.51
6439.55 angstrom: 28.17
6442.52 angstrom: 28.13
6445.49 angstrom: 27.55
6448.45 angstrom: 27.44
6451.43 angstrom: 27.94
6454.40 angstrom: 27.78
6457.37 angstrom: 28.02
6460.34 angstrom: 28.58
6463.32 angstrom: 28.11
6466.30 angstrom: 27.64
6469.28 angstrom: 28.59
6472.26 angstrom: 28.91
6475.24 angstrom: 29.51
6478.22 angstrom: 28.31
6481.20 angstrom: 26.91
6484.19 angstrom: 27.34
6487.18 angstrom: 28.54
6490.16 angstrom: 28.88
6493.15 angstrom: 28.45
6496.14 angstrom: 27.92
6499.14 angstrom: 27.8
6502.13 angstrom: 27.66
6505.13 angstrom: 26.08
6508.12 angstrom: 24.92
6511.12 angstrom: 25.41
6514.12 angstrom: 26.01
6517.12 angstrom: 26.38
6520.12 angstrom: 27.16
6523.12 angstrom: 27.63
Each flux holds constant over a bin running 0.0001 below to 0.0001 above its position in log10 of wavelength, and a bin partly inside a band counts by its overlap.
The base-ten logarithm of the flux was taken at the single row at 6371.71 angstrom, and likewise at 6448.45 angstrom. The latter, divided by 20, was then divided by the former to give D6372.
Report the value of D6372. 0.0493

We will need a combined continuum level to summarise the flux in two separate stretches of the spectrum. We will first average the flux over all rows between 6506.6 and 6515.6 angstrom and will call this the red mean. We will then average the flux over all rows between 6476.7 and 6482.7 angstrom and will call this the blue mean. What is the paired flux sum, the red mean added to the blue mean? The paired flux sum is 53.1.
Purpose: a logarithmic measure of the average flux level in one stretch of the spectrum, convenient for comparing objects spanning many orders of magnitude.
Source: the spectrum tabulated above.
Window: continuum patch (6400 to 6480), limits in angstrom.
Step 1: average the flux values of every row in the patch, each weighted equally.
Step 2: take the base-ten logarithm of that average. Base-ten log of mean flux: 1.454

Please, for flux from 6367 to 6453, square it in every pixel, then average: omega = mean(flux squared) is 821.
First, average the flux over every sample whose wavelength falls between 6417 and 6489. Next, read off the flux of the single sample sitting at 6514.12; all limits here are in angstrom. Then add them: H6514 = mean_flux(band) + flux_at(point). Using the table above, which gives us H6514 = 54.20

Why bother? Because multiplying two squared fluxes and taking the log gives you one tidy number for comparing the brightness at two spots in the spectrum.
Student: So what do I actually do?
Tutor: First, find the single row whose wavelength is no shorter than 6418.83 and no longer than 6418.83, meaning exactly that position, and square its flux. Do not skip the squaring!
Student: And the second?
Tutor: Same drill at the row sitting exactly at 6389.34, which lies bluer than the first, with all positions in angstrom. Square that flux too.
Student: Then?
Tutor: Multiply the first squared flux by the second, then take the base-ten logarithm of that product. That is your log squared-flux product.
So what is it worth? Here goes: 5.85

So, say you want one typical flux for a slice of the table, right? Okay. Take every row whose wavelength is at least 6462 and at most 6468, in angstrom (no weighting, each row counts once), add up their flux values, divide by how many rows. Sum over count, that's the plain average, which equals 27.9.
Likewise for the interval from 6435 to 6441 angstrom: 28.3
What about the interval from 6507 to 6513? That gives 25.2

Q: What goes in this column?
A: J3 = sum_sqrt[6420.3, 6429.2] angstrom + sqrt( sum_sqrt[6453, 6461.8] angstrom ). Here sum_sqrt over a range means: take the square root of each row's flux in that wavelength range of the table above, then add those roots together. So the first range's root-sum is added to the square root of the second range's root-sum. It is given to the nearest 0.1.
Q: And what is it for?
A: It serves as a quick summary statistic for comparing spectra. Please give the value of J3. 20.0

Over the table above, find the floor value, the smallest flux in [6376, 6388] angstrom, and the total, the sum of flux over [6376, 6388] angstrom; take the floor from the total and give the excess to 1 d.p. 87.1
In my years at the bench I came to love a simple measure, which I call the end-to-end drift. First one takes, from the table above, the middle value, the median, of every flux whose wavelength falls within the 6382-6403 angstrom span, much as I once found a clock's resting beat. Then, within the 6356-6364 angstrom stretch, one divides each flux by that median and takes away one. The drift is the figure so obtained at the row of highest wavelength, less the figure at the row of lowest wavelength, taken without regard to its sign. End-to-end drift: 0.052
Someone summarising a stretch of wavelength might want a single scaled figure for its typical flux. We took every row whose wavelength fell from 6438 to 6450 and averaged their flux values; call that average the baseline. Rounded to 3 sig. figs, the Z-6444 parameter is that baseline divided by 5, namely 5.56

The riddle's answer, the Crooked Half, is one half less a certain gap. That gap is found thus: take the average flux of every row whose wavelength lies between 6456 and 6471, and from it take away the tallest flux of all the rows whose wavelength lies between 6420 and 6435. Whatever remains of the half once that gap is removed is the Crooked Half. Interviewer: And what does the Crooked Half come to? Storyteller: 1.0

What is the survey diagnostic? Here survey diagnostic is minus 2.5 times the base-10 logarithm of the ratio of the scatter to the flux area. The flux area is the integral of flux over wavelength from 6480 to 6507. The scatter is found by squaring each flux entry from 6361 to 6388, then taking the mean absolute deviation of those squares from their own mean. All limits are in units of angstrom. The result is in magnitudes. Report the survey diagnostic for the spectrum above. 4.3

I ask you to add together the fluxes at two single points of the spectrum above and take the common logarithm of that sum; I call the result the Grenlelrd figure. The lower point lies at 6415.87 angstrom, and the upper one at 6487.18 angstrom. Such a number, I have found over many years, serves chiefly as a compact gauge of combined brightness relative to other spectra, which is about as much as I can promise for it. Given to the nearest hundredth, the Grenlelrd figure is 1.76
